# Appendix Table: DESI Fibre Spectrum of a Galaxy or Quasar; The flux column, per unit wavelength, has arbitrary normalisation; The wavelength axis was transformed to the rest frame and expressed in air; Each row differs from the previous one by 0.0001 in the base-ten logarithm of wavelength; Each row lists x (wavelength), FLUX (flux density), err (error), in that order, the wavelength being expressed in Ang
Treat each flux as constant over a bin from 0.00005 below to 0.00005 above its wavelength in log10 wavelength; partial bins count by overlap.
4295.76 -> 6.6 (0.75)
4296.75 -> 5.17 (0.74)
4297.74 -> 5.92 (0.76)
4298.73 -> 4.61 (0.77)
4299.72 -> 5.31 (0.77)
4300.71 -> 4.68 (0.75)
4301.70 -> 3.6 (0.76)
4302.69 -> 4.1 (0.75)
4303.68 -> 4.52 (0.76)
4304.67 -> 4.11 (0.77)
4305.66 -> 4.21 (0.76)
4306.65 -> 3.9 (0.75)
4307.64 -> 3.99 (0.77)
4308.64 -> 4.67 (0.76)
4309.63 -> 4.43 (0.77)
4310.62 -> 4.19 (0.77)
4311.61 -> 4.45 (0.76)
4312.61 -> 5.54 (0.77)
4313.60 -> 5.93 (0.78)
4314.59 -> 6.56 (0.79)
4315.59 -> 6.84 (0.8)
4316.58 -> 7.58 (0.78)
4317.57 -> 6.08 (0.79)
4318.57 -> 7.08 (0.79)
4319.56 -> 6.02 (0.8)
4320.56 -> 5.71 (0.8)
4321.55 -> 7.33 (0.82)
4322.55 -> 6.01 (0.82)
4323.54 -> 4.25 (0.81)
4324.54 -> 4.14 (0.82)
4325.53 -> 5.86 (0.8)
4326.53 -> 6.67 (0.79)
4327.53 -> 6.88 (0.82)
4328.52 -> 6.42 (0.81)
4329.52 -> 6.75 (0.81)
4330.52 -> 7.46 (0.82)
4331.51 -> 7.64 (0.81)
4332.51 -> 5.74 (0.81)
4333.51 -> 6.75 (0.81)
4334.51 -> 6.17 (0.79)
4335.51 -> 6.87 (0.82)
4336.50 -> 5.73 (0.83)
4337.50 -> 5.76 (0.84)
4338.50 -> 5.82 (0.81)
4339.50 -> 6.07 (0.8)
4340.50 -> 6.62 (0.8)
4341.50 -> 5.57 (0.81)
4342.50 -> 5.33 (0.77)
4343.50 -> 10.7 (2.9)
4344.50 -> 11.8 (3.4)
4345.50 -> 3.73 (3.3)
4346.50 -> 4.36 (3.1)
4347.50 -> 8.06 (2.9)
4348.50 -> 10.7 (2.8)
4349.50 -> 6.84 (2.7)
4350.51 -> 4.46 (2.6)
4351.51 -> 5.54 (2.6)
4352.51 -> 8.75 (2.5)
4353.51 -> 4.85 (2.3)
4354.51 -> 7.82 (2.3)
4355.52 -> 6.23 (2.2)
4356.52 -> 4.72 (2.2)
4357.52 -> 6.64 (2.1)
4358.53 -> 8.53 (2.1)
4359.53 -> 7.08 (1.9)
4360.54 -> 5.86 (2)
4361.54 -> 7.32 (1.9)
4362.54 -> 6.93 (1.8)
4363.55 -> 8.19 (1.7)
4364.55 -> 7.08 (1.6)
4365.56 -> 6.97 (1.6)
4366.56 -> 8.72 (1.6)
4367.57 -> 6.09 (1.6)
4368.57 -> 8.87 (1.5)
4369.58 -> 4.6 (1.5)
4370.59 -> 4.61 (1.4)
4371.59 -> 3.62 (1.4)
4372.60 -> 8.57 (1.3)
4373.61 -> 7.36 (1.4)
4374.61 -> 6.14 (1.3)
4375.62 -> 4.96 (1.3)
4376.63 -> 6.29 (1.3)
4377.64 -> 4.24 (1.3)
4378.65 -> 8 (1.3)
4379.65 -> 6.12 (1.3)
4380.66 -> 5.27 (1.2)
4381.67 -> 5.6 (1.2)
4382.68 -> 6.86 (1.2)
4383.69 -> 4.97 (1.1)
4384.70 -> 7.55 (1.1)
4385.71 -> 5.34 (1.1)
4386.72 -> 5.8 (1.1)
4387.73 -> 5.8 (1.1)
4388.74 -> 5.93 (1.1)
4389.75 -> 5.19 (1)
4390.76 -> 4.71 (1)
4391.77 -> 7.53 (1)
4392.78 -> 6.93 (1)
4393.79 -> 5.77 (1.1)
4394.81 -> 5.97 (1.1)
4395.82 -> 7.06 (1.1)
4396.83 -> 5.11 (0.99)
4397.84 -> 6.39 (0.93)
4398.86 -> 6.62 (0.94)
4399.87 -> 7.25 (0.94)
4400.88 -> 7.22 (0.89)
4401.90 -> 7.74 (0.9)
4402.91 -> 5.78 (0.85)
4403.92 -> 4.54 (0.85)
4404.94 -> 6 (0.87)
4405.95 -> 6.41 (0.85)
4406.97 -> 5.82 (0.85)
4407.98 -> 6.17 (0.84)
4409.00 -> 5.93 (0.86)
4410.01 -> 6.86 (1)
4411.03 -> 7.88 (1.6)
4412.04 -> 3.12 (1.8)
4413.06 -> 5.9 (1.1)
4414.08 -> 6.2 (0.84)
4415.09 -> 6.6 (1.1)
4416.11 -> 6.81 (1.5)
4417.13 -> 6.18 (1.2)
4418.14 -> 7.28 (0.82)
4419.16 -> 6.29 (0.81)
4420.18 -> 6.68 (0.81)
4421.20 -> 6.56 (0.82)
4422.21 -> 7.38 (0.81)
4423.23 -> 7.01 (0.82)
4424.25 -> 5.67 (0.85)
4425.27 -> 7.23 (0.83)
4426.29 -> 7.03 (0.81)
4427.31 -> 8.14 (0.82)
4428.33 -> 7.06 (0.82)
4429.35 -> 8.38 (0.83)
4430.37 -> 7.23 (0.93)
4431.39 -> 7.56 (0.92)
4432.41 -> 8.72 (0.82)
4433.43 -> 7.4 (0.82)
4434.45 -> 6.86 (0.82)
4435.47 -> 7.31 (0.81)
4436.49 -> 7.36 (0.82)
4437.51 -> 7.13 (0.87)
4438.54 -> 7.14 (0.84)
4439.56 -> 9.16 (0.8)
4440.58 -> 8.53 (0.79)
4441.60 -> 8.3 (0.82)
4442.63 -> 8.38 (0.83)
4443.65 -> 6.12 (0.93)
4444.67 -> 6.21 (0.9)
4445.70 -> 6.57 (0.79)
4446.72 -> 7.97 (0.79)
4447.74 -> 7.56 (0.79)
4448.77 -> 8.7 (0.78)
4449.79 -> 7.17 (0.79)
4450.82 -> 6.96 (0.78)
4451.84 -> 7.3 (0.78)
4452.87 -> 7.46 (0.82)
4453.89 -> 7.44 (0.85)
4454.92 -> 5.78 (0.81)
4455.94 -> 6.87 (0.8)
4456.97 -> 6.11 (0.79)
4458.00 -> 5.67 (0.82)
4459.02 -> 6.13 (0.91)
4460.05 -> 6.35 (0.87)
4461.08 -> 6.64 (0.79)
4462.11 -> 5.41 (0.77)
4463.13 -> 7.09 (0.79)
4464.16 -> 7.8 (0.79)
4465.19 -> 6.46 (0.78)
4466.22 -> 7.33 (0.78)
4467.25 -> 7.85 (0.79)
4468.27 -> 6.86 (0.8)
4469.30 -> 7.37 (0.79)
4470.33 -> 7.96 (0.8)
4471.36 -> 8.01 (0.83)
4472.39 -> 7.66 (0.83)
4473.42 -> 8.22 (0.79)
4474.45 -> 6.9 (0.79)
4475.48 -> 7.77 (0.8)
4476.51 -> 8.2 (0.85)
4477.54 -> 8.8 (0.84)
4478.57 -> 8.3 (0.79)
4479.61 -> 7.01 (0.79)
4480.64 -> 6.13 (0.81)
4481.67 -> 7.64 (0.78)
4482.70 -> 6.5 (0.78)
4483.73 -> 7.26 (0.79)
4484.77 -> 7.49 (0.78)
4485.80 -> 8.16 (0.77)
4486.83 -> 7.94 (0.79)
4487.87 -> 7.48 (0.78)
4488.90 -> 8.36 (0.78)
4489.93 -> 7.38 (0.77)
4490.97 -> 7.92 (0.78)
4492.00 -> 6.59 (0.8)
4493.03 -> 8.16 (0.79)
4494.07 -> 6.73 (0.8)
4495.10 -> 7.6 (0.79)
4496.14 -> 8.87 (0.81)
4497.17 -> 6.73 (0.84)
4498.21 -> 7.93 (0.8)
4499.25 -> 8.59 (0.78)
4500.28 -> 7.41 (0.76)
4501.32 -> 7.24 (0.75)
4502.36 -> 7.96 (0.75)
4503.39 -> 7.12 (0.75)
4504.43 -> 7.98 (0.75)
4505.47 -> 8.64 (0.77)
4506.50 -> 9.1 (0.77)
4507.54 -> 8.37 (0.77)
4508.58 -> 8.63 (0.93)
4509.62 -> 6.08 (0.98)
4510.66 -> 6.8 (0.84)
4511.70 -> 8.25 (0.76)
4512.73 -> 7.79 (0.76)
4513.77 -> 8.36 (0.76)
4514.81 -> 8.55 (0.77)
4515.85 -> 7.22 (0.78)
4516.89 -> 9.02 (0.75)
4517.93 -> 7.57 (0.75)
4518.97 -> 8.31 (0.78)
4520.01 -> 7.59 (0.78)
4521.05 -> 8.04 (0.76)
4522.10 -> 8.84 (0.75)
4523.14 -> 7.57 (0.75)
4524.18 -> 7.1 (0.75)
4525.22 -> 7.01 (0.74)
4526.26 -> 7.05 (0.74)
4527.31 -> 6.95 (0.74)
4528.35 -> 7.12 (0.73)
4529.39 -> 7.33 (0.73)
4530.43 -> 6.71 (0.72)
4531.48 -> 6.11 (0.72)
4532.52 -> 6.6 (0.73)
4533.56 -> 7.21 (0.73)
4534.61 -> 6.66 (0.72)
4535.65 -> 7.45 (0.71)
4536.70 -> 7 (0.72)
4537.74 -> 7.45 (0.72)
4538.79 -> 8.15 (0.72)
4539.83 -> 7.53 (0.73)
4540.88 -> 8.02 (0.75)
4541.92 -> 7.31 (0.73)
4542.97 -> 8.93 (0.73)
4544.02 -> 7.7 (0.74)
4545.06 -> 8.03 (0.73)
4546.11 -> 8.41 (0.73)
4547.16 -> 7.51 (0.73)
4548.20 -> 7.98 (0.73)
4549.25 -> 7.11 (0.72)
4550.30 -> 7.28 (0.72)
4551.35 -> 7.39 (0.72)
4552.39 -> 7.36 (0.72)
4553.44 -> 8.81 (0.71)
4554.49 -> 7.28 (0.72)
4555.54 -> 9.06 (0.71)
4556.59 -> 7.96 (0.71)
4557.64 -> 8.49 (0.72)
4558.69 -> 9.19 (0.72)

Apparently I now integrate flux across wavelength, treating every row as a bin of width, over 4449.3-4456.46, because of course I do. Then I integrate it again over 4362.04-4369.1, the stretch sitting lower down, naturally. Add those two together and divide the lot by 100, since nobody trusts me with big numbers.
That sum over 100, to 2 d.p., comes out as 1.03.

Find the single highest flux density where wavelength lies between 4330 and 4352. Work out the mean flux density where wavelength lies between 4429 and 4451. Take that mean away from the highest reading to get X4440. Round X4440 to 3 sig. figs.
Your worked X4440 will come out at 4.22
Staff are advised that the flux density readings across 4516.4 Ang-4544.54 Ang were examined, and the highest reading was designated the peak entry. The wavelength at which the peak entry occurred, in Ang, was 4516.89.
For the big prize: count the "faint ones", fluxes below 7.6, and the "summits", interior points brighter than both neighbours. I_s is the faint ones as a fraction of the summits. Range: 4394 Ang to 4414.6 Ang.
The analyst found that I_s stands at 3.0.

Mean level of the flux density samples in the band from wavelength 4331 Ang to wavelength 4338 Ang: 6.4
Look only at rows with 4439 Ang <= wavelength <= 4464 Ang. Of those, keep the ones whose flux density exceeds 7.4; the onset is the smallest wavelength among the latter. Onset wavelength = 4439.56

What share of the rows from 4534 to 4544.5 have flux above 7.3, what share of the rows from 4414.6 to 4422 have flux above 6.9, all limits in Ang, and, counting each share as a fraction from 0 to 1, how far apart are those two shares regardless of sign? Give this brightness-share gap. 0.66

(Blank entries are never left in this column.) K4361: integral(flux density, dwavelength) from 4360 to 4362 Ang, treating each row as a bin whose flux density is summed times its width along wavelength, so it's 13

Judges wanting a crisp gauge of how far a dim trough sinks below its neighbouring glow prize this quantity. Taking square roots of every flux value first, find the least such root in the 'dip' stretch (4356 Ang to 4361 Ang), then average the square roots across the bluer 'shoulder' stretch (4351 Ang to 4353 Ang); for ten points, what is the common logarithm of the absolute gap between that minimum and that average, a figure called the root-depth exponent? -0.32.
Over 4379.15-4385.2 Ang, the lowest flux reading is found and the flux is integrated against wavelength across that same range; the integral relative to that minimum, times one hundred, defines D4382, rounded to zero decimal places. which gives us 738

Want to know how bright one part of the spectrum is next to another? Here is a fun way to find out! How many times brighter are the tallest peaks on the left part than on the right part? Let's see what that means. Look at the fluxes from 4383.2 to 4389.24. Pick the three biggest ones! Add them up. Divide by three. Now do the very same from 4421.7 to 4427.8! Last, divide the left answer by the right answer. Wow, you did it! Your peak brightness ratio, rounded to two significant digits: 0.85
